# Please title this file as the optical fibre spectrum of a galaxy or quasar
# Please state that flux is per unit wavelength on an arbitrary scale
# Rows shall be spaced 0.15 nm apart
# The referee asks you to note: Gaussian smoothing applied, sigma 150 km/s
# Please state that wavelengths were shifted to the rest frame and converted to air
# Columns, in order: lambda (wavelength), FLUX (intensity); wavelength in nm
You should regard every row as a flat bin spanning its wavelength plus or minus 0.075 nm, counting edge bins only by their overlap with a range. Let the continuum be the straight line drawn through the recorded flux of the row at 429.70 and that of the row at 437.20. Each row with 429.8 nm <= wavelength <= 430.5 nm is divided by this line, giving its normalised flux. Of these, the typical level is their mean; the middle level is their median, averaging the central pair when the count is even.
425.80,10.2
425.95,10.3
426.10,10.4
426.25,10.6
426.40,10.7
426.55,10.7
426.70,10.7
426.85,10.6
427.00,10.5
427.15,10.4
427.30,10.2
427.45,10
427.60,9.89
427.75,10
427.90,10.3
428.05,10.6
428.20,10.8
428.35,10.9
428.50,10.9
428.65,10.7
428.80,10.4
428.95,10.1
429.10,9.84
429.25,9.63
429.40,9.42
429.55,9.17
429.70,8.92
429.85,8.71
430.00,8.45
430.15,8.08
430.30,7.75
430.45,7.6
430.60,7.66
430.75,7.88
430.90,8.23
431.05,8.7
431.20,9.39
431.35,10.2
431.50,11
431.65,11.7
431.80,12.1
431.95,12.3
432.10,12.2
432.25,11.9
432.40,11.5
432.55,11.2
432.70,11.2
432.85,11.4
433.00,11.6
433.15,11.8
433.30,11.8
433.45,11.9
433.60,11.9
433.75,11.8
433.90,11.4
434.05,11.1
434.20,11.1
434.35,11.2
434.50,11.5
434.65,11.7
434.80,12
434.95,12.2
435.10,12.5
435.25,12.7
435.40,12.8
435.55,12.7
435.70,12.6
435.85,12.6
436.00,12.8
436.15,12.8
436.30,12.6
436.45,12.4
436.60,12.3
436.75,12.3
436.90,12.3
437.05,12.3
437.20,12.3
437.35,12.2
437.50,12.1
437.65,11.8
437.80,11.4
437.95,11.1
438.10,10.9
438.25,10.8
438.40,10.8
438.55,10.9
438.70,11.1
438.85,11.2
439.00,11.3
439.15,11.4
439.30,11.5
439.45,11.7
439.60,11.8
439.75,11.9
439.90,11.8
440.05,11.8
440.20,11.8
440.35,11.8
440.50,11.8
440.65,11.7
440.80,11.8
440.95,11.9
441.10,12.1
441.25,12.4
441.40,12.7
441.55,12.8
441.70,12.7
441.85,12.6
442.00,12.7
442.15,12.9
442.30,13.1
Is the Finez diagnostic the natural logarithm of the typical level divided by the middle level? 0.005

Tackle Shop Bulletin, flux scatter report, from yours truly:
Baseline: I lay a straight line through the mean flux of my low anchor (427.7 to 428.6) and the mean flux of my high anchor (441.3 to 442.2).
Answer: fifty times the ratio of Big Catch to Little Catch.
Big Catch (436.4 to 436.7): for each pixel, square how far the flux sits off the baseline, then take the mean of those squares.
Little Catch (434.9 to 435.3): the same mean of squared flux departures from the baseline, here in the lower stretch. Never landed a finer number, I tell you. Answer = 15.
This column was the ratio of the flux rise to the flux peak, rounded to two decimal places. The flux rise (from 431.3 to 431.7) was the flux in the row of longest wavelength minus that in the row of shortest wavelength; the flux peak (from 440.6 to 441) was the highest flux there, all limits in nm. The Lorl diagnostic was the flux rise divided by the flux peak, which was 0.13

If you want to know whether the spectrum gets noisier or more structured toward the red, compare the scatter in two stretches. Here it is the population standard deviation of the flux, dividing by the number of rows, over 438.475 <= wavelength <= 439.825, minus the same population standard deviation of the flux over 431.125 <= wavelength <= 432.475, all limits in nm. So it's -0.62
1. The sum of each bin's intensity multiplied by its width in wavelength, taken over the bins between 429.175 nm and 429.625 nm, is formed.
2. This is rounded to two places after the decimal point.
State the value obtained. 4.23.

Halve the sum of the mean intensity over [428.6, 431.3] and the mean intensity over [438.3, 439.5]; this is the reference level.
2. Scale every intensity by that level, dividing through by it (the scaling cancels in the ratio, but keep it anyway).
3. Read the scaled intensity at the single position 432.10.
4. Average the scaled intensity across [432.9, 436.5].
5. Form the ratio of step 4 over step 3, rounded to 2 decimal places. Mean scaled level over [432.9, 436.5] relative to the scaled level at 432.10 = 0.99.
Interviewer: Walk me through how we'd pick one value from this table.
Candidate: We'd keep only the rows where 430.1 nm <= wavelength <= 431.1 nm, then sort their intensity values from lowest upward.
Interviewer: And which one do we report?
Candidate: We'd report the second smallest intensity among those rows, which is 7.66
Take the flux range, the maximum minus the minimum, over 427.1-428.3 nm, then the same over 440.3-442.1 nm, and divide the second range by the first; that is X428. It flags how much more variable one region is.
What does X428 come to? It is 1.2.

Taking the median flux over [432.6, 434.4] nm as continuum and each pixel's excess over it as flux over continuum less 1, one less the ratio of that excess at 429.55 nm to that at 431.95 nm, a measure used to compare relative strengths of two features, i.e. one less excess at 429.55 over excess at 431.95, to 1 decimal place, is 3.9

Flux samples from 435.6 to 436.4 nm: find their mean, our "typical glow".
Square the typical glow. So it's 161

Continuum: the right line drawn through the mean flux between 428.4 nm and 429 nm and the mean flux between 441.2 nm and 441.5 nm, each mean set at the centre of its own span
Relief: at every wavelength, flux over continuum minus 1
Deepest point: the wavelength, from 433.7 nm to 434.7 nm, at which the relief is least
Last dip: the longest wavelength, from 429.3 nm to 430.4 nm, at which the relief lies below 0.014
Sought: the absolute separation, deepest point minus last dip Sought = 3.90 nm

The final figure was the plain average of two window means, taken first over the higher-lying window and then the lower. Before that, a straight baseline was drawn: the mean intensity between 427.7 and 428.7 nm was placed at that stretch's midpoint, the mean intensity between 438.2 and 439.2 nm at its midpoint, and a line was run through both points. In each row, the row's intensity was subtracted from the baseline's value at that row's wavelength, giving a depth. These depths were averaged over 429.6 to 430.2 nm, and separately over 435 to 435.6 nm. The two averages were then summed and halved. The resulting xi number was 0.2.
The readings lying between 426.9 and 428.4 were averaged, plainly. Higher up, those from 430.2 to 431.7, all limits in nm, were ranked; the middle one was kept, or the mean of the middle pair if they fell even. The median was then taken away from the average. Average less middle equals 1.9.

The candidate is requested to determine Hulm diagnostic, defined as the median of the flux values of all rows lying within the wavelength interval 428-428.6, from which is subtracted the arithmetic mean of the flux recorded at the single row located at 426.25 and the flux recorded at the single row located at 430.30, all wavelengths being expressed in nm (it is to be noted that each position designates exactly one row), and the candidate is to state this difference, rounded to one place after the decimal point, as 1.7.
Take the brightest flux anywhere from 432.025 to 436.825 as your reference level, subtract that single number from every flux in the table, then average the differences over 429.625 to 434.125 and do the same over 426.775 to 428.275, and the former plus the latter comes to -4.9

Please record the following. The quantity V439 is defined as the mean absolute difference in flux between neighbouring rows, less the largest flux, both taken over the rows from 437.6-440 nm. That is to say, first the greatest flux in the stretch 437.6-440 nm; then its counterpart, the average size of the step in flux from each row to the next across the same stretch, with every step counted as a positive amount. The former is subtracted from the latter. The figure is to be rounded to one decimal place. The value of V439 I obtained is -11.8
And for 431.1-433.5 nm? -12.0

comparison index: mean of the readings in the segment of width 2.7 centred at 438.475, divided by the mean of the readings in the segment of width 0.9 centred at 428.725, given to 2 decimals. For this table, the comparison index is 1.09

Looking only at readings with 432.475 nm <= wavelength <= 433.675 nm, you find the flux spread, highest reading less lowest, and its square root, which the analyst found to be 0.84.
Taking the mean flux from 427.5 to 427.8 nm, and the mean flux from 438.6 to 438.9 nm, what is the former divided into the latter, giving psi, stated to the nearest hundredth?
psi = 1.12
